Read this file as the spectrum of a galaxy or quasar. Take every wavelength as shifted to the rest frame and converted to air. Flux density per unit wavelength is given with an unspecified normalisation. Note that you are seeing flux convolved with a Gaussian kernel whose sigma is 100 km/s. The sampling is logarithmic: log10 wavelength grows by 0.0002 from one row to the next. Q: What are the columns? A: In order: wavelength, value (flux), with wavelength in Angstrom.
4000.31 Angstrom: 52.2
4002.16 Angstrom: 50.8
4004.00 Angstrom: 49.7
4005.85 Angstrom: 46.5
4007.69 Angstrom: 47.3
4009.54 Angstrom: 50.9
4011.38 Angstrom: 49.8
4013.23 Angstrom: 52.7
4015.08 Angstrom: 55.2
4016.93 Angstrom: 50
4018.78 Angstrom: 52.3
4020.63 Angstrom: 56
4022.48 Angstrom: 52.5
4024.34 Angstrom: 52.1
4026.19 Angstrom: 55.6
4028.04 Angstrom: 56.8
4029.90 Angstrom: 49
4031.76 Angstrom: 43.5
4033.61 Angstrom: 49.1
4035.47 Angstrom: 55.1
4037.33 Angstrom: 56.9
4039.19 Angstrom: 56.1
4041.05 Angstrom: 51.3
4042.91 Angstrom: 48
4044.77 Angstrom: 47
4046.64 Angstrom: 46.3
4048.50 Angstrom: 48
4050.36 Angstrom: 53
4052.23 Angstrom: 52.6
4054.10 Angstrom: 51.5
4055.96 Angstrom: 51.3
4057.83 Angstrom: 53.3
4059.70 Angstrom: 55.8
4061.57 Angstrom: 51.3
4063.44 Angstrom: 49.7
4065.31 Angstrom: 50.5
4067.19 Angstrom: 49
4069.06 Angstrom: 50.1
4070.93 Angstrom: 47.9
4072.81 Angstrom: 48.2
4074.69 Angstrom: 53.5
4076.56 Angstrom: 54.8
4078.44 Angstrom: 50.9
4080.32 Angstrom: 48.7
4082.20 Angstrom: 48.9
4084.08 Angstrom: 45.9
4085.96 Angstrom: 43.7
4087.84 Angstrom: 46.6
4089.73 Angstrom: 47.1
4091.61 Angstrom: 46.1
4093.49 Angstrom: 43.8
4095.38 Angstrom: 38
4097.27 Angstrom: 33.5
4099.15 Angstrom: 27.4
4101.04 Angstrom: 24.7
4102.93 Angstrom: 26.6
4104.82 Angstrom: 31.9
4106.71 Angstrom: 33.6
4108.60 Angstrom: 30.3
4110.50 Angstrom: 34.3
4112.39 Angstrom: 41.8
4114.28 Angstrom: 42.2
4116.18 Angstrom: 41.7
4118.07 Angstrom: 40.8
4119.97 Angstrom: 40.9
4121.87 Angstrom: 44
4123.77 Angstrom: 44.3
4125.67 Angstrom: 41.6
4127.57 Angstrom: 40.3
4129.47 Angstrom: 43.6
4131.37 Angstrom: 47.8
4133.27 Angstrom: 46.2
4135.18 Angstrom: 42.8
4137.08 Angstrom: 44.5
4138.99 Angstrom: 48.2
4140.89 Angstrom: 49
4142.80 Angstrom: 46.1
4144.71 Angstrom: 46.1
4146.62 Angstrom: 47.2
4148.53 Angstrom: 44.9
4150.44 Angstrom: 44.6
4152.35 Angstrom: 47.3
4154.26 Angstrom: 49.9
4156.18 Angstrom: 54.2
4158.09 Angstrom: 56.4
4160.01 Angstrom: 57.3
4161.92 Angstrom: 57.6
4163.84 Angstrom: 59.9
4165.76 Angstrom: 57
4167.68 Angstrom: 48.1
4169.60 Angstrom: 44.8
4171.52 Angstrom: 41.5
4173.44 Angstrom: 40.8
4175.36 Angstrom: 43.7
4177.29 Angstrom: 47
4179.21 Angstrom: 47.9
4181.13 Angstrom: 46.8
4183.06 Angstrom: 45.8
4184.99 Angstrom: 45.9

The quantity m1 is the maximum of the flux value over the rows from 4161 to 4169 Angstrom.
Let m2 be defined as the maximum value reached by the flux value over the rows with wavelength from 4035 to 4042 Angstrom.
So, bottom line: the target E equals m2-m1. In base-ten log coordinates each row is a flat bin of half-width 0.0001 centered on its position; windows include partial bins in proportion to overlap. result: -3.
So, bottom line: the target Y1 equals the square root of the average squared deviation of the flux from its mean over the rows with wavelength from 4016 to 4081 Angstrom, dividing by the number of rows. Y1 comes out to 3.2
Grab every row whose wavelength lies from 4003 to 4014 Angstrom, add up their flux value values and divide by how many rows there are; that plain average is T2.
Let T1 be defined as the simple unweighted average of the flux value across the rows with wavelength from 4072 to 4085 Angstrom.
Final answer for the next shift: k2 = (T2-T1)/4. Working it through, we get -0.2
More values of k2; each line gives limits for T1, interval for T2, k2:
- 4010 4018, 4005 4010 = -0.9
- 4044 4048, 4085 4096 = -0.6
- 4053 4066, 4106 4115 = -3.9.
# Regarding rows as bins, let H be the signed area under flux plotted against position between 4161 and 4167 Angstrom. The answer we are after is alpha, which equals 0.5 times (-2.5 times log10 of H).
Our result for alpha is -3.17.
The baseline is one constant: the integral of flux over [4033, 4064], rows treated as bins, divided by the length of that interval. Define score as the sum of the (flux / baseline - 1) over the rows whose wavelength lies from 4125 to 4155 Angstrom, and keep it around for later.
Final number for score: -1.8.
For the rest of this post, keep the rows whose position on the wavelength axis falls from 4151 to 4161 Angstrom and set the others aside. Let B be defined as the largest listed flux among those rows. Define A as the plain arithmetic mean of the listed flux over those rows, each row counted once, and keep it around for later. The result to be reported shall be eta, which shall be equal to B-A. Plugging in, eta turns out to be 4.3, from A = 53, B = 57.3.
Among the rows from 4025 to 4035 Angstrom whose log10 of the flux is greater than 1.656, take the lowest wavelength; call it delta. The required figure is 4026.19 Angstrom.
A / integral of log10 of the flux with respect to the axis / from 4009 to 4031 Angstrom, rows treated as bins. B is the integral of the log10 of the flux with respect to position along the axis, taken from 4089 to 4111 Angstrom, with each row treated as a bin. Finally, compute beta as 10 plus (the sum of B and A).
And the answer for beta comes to 81.5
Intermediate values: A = 37.9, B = 33.7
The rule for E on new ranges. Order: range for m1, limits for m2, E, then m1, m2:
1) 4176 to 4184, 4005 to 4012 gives 3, 47.9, 50.9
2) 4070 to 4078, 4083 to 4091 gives -8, 54.8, 47.1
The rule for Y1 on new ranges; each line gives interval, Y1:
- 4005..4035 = 3.6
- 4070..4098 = 5.2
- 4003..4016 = 2.8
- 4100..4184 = 7.5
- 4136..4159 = 3.6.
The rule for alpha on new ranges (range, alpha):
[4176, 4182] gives -3.06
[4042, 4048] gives -3.06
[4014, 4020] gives -3.12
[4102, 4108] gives -2.83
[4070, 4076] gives -3.10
